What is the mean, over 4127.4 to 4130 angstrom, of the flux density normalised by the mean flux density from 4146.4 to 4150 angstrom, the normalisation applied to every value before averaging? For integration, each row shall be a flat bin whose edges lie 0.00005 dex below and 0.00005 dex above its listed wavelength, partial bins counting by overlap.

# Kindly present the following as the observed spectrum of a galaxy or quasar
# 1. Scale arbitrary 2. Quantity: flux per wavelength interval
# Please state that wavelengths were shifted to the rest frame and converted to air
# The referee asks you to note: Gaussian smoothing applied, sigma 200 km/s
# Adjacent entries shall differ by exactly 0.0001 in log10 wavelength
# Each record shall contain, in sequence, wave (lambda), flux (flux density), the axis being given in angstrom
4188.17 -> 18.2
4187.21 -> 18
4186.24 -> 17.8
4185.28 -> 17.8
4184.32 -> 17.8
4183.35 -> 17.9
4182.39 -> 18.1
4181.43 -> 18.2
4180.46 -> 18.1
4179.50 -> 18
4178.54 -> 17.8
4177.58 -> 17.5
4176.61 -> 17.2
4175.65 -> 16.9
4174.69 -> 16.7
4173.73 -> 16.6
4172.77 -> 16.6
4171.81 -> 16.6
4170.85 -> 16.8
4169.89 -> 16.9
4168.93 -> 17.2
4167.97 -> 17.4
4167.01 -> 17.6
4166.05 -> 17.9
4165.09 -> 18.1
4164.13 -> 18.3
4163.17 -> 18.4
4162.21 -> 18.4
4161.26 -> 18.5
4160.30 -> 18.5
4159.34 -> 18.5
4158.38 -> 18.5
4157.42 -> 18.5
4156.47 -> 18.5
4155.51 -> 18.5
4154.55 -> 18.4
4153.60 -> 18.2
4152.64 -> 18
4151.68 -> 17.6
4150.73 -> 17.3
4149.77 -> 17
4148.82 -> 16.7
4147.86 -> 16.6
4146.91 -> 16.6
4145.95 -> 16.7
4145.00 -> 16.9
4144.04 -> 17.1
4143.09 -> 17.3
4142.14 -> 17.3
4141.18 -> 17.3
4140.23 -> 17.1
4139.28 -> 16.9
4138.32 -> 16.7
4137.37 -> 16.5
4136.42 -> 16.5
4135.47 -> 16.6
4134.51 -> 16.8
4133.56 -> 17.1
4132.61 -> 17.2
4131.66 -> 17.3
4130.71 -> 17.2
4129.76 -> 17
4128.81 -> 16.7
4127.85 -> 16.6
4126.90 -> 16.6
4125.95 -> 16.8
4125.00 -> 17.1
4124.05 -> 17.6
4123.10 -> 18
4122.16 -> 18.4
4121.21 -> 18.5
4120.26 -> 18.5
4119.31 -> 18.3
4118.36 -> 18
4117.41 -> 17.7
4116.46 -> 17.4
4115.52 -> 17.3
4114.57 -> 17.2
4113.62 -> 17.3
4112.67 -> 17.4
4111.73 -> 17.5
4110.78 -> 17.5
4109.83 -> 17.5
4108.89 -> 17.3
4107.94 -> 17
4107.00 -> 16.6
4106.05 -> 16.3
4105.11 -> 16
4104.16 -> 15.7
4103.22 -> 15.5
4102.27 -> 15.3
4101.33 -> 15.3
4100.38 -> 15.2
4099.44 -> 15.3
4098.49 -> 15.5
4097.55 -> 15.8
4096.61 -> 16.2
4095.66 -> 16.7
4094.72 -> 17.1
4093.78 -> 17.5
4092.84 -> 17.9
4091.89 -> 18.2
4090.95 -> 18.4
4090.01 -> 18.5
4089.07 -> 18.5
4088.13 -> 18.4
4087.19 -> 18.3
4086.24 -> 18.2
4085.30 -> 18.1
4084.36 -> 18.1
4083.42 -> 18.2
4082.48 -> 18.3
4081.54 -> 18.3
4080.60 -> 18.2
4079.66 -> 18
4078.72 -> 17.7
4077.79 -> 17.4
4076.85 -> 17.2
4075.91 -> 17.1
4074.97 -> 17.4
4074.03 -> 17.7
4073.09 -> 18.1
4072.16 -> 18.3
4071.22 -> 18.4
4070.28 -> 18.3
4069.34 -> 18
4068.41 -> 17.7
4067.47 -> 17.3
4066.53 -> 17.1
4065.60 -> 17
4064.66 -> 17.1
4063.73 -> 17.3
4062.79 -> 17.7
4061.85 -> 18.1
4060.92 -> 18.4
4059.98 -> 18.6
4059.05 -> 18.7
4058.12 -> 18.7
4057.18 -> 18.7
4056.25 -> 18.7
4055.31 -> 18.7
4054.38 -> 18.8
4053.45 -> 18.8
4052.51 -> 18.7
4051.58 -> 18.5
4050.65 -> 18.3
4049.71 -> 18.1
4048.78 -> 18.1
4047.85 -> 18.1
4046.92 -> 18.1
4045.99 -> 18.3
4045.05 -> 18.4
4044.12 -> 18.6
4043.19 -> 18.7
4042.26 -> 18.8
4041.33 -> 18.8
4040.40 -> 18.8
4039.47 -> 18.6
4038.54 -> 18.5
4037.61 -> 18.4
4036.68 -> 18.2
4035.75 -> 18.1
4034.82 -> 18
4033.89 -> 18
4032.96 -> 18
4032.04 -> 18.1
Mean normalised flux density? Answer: 1.00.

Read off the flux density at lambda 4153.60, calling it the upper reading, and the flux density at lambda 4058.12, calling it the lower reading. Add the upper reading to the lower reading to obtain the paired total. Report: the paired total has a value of 36.9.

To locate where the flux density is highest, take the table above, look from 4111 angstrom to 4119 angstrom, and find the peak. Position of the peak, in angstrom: 4118.36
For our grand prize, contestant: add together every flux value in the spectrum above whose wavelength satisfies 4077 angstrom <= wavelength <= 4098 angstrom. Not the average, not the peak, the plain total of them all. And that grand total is 392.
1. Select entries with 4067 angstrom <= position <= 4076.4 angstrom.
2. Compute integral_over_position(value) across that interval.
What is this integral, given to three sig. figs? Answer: 167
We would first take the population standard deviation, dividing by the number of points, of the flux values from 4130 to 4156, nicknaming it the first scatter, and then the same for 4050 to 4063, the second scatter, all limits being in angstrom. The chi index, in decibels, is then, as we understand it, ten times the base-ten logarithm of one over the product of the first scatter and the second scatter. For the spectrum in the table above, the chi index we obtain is 7.8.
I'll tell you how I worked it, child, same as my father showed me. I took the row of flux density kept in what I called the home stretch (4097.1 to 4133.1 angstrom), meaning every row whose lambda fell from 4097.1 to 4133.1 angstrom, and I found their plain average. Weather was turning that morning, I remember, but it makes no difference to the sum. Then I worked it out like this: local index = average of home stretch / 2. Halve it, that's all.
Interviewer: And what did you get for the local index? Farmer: 8.5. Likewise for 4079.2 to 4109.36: 8.6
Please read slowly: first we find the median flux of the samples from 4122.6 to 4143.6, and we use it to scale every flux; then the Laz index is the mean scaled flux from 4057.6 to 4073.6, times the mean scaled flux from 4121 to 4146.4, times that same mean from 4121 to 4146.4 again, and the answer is 1.06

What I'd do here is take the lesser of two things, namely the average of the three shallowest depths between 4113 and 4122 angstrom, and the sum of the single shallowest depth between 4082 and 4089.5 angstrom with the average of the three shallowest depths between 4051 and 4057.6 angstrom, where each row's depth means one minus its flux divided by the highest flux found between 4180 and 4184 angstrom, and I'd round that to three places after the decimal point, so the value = -0.048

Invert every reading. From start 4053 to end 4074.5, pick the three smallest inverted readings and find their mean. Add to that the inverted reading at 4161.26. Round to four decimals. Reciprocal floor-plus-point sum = 0.1073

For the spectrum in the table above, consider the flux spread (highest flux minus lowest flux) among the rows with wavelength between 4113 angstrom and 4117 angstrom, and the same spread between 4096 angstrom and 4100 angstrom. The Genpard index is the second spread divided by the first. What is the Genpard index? 4.5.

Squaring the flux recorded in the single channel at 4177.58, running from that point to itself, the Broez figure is 306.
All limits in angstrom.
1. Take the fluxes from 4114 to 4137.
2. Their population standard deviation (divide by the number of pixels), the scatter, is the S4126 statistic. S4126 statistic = 0.63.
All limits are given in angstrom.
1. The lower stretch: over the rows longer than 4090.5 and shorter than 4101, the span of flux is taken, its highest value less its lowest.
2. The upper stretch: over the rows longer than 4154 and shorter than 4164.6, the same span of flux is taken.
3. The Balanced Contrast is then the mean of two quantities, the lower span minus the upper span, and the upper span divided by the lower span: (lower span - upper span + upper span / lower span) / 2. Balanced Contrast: 1.5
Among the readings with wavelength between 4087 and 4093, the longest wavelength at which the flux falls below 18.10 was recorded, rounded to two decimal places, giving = 4092.84 angstrom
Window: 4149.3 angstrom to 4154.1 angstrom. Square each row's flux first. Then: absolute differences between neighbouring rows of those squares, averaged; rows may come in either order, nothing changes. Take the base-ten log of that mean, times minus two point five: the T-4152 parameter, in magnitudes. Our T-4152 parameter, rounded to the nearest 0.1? -2.6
